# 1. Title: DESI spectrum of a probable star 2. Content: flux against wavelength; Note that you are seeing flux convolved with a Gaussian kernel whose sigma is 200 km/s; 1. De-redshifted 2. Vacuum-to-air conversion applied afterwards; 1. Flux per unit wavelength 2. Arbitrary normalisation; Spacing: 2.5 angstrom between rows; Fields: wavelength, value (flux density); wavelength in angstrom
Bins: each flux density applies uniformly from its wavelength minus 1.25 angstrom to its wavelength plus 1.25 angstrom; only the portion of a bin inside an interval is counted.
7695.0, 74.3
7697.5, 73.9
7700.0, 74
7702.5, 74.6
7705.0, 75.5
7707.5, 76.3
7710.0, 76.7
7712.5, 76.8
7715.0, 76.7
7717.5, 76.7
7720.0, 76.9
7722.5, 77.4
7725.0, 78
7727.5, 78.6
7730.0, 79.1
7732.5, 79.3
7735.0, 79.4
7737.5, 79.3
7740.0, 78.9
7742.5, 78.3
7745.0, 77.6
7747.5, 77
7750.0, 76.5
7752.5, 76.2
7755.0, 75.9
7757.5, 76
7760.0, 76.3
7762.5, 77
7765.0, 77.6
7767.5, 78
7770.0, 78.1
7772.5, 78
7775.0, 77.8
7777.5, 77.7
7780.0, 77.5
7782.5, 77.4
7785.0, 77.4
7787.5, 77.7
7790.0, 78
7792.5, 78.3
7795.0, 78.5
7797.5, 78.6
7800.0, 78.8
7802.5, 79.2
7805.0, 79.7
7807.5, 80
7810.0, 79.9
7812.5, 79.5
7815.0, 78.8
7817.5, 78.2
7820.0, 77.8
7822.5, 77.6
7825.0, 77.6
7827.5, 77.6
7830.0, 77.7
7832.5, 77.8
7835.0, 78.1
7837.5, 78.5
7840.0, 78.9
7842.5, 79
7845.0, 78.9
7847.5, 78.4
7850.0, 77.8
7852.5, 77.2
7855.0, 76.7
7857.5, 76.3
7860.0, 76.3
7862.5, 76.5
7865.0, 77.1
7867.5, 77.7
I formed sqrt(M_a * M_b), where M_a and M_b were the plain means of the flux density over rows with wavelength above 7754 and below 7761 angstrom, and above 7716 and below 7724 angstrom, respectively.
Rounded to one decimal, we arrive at 76.5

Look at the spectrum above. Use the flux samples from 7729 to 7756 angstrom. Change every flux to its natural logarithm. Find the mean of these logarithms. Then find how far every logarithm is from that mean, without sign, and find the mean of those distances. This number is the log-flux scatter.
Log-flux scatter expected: 0.015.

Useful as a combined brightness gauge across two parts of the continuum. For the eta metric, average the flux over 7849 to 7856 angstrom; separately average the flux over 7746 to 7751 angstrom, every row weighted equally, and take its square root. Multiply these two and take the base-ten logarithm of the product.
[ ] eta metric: 2.83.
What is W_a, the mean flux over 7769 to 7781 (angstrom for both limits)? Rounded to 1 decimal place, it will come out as 77.8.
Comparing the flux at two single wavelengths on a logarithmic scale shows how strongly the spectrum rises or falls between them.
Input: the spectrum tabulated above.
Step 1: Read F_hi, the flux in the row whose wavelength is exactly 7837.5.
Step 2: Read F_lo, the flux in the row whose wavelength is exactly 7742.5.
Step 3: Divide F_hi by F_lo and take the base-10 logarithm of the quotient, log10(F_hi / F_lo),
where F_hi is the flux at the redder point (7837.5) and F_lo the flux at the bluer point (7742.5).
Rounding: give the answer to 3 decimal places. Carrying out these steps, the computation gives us 0.001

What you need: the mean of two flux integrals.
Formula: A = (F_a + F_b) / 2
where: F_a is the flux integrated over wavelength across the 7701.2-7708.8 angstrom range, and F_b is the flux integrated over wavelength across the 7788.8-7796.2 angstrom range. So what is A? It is 576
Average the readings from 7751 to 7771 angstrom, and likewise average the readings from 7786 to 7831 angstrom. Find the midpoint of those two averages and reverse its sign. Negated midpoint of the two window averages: -77.7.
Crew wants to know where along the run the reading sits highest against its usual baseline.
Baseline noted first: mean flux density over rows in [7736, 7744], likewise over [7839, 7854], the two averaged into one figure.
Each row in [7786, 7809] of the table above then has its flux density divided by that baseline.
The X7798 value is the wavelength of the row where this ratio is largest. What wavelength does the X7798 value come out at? 7807.5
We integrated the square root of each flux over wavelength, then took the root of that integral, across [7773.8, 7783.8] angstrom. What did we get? 9.39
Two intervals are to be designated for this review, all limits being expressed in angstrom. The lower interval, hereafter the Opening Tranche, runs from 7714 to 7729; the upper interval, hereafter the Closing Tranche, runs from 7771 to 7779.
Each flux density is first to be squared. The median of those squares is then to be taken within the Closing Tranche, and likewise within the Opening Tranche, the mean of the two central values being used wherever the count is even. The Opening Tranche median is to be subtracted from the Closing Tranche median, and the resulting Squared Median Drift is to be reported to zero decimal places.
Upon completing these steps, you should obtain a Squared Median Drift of 101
